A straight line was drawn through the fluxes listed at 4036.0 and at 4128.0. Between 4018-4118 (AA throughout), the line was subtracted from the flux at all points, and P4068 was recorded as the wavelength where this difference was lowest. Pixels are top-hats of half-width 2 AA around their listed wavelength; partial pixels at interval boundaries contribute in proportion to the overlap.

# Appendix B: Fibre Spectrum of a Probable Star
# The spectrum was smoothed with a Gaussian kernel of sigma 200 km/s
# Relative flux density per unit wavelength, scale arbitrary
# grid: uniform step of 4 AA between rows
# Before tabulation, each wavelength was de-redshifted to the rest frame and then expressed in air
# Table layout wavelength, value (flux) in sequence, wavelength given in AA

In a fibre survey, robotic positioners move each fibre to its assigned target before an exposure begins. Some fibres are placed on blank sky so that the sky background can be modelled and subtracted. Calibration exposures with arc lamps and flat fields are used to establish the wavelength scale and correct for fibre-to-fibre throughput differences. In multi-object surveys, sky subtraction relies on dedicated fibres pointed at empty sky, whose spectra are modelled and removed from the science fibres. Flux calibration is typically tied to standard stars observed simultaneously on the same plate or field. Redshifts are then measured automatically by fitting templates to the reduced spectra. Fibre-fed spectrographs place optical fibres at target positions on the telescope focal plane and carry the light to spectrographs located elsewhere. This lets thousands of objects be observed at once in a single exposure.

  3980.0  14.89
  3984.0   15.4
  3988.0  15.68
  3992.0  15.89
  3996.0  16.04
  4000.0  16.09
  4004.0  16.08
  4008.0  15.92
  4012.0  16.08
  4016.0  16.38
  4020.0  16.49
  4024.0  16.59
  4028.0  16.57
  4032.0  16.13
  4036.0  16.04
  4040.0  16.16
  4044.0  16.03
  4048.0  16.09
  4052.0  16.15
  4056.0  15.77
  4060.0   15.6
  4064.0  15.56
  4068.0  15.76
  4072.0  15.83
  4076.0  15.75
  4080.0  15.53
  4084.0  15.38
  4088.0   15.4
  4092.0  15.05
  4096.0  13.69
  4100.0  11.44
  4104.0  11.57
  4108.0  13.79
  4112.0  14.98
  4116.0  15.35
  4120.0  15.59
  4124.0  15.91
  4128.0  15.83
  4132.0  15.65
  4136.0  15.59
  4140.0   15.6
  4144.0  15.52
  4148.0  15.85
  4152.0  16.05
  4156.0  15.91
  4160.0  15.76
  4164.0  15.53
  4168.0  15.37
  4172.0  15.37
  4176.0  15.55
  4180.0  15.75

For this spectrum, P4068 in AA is 4100.0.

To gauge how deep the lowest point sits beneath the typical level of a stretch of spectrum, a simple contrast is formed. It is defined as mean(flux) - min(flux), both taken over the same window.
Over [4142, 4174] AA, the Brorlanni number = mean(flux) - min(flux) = 0.30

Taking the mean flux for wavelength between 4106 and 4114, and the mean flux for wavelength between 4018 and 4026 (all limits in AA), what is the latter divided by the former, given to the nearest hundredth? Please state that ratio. 1.15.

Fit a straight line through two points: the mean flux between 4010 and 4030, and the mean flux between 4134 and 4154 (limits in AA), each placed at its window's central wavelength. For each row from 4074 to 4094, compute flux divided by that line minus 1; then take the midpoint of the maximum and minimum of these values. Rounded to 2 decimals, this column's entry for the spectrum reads -0.04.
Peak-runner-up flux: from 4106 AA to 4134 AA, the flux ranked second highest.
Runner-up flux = 15.83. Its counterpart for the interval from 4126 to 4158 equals 15.91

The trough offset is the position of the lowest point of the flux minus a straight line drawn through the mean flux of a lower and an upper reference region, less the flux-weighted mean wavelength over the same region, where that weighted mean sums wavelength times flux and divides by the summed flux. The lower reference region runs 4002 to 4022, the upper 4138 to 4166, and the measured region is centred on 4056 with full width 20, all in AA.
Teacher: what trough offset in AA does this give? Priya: 8.1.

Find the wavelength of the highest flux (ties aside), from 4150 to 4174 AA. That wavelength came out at 4152.0 AA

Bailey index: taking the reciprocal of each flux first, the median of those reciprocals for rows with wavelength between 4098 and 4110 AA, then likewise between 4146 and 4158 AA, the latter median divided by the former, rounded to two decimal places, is 0.73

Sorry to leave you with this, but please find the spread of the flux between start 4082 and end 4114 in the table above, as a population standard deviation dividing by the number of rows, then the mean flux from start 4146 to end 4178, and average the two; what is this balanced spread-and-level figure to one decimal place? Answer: 8.6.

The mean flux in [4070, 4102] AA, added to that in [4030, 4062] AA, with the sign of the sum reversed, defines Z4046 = -30.8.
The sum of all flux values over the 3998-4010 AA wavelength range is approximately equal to 48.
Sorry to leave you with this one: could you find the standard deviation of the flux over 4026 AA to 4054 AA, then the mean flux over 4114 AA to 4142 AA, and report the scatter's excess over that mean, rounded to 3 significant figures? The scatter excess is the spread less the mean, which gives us -15.5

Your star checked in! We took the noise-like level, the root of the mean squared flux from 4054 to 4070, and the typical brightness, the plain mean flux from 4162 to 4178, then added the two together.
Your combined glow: 31.1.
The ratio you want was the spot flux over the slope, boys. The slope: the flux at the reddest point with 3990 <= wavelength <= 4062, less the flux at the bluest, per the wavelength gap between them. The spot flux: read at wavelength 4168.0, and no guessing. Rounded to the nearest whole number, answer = -3604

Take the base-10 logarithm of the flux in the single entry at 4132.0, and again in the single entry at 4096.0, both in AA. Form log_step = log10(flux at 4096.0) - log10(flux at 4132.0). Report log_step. -0.06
